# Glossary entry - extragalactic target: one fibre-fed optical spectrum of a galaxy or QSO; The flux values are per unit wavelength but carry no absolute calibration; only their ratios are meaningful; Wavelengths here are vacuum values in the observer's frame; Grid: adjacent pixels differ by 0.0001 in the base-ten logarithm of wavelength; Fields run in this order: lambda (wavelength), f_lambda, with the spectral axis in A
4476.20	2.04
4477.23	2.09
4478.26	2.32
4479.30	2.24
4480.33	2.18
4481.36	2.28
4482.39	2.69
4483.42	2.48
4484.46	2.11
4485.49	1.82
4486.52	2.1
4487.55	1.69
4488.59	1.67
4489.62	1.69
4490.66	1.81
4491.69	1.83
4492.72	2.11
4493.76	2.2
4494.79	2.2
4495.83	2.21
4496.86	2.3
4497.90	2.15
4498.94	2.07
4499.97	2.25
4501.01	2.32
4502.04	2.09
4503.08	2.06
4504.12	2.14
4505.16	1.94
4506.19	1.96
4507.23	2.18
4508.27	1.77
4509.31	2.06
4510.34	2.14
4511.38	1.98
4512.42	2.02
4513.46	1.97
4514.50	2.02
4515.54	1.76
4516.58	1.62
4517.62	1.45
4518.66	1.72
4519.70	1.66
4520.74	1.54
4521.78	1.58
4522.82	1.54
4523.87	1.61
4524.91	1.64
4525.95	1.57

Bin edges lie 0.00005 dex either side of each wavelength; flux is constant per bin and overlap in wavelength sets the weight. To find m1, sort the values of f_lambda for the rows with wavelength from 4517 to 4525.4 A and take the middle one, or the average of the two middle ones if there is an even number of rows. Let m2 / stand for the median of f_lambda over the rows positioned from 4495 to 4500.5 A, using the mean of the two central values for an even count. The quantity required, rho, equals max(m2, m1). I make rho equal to 2.21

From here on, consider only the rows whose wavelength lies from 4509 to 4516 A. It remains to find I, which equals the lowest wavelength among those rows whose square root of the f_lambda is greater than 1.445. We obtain 4510.34 A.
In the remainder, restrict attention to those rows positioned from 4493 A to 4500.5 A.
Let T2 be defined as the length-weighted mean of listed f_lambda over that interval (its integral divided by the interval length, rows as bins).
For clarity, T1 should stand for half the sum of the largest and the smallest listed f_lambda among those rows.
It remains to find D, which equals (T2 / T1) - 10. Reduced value -9.00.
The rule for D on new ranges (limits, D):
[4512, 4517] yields -8.97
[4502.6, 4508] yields -9.01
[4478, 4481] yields -9.01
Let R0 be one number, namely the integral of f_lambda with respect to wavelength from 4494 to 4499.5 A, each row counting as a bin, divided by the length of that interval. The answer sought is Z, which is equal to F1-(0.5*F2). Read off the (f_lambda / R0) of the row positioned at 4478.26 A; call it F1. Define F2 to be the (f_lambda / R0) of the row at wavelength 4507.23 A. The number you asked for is 0.56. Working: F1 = 1.06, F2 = 1.00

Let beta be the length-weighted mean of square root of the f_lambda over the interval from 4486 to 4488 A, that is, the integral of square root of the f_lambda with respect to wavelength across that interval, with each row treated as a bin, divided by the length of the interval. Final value 1.38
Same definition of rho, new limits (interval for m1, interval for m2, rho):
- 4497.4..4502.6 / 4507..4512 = 2.15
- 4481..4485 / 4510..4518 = 2.38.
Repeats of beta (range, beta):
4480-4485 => 1.53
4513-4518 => 1.33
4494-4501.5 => 1.49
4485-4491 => 1.34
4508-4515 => 1.42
